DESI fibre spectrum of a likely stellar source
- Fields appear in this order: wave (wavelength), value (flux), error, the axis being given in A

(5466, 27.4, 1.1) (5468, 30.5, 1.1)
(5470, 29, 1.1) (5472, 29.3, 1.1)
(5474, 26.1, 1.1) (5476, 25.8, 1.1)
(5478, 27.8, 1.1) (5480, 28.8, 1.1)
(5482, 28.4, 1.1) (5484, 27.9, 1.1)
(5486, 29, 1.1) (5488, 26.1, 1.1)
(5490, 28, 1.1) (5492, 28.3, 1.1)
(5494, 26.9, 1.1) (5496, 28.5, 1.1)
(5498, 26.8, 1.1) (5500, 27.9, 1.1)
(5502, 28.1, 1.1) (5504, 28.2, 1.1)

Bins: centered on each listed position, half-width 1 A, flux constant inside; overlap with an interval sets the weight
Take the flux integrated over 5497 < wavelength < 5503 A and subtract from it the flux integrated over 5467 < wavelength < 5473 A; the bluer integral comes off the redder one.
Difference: -12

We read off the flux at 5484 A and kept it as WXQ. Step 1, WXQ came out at 27.9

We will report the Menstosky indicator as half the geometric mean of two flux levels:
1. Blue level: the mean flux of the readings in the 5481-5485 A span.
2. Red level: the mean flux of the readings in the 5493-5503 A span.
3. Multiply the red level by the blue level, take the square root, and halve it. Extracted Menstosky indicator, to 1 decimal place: 13.9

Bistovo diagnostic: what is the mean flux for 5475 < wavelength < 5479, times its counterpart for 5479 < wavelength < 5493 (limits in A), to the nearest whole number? 752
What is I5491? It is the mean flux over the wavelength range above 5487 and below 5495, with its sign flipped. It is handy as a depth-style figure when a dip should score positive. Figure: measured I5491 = -27.3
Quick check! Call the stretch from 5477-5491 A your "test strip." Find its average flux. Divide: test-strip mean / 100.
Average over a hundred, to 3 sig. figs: 0.280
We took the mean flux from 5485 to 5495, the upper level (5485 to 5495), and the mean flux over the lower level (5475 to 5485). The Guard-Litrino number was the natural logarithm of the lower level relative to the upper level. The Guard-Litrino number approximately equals 0.00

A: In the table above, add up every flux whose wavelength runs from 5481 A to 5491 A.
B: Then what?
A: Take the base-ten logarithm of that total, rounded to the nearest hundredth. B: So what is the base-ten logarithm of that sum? 2.14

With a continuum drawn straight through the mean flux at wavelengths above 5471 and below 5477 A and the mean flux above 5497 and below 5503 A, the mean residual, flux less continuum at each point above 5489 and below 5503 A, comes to 0.27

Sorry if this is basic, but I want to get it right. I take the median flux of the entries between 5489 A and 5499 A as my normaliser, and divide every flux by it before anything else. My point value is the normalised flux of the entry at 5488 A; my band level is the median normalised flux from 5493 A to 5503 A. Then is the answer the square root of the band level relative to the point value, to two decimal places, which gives 1.03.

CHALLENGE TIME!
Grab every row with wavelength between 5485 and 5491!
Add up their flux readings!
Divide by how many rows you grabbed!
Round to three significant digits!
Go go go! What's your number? 27.7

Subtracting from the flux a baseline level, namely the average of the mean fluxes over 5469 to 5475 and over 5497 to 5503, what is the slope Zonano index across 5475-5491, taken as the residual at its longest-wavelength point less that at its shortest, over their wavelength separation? 0.16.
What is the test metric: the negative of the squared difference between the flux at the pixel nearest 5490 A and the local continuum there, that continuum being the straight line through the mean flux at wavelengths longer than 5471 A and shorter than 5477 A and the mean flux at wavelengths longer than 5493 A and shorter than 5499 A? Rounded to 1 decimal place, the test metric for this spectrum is -0.5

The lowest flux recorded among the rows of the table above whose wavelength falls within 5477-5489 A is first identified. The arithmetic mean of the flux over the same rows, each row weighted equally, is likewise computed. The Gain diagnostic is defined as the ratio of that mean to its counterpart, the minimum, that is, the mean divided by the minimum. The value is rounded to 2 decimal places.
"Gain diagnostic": 1.07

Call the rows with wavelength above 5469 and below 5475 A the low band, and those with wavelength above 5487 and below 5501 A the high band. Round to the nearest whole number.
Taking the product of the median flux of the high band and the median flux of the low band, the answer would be 809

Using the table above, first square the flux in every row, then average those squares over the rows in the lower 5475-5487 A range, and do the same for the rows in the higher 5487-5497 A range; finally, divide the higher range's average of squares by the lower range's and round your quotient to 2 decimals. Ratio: 0.97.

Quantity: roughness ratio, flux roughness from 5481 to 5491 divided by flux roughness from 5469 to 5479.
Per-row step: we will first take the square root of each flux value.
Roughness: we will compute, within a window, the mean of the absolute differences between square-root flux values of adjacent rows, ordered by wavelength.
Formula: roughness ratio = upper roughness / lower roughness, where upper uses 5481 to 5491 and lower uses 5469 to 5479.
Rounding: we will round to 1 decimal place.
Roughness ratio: 1.1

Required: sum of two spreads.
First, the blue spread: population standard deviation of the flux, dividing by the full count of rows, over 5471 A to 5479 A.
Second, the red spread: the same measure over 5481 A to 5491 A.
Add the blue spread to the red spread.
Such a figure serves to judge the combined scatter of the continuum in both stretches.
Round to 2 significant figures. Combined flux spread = 2.4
